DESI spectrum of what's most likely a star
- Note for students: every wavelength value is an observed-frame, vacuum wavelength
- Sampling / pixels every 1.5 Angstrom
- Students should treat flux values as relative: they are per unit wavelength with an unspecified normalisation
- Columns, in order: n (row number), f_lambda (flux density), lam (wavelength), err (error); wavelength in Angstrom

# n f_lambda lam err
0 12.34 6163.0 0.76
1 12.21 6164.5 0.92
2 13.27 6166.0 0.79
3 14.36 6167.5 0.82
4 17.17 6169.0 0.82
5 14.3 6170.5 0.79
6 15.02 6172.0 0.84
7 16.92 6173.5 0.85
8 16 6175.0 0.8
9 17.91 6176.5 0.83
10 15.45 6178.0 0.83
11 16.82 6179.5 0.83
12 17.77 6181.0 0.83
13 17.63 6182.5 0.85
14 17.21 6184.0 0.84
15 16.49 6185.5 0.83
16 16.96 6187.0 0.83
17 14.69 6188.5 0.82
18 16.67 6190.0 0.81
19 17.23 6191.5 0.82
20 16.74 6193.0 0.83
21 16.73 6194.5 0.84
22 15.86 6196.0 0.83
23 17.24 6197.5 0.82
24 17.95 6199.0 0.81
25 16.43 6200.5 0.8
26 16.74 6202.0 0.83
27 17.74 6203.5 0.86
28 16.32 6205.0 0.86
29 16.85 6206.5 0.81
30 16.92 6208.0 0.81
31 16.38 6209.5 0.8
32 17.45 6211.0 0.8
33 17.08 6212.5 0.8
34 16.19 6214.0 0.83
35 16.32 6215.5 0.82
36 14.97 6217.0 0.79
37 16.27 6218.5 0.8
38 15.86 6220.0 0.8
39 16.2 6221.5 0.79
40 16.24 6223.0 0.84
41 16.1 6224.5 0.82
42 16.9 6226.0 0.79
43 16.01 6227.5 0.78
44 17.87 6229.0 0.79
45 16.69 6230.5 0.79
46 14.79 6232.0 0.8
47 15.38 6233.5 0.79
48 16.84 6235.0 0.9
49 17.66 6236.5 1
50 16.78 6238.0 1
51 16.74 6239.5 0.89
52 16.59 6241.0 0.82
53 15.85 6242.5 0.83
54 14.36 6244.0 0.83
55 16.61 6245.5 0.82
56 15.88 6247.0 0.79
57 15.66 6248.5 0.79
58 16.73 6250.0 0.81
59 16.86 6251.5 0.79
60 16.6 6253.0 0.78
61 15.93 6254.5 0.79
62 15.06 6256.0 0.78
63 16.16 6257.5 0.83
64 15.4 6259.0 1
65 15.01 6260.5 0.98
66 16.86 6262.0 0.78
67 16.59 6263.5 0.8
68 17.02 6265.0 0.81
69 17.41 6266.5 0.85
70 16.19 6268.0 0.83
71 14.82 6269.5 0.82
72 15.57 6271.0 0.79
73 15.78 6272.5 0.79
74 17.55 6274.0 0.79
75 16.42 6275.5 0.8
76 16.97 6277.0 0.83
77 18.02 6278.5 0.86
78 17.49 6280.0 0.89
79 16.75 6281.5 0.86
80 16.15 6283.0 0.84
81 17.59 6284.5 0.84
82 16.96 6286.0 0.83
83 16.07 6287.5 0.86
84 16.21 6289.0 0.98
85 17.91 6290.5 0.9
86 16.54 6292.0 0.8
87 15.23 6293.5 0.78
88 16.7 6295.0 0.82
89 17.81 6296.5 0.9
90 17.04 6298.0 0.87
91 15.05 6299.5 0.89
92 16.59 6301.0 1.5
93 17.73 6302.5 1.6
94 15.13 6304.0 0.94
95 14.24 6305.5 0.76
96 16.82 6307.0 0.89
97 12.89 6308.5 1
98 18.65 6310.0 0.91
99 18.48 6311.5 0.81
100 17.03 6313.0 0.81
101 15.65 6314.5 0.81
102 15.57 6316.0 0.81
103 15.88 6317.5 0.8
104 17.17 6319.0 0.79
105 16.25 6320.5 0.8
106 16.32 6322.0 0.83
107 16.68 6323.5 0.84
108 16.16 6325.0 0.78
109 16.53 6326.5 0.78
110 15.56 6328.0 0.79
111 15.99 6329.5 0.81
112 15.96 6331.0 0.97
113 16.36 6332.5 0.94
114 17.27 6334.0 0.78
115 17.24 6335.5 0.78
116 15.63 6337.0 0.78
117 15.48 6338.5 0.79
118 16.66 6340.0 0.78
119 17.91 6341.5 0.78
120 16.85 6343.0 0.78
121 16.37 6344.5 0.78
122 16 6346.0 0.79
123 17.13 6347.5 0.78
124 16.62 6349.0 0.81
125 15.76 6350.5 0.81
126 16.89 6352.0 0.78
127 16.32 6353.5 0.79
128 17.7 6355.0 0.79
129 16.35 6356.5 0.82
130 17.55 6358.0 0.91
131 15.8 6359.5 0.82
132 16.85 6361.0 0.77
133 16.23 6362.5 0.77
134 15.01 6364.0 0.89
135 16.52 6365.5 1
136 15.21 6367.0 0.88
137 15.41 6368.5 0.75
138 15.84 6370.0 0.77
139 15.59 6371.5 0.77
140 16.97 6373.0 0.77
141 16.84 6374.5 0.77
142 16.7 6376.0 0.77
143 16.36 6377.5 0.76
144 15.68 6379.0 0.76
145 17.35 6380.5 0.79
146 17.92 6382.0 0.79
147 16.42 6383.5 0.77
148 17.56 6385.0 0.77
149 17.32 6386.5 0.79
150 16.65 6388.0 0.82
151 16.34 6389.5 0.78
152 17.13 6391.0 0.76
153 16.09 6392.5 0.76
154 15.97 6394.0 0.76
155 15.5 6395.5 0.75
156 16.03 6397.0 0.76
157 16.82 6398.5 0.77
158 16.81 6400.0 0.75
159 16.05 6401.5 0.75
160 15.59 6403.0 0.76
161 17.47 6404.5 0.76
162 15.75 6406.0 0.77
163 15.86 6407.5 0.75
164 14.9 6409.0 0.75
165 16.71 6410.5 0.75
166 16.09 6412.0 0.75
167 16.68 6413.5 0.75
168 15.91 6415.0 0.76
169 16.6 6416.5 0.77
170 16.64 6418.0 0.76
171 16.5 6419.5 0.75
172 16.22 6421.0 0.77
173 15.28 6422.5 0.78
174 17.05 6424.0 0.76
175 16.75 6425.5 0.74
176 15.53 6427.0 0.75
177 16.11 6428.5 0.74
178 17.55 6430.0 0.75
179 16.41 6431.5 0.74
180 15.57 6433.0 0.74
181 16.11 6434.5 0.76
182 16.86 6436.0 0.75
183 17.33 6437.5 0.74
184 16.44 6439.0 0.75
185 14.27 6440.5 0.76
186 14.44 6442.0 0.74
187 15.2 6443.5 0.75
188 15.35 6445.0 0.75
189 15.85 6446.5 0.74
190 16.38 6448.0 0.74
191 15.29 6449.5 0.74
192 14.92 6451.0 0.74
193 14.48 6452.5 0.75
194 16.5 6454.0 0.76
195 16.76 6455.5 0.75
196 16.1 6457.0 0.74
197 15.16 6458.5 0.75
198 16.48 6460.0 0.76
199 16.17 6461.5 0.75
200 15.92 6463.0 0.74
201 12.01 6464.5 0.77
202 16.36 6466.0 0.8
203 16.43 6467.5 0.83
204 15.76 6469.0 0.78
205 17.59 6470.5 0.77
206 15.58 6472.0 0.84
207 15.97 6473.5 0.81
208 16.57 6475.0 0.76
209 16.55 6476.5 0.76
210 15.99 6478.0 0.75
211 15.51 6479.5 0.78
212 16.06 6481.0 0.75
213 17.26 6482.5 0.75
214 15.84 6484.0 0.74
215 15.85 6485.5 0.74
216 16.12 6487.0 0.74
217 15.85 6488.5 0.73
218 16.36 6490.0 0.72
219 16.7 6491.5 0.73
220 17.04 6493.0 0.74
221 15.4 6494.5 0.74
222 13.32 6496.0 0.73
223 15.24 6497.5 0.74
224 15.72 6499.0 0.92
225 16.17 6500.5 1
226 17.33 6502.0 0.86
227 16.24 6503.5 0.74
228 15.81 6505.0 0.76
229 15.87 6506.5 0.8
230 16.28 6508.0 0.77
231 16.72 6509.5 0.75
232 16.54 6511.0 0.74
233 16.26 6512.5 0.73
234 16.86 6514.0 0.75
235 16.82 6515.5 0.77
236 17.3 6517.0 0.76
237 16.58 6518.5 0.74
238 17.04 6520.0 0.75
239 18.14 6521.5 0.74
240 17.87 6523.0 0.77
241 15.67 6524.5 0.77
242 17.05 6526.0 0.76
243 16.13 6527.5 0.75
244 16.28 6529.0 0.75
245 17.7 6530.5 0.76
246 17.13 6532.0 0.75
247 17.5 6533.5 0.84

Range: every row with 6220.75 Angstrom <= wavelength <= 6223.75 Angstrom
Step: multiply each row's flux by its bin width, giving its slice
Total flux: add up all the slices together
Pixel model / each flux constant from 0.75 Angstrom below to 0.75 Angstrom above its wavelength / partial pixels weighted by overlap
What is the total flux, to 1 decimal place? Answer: 48.7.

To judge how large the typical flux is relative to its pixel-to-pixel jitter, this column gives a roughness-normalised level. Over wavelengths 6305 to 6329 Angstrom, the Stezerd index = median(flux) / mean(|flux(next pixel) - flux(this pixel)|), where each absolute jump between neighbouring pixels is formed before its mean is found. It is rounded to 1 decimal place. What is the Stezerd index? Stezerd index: 12.1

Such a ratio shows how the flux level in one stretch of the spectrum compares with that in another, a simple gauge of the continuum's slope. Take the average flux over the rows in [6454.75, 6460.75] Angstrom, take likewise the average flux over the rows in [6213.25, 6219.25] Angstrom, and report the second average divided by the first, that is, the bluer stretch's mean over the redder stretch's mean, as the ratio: 0.99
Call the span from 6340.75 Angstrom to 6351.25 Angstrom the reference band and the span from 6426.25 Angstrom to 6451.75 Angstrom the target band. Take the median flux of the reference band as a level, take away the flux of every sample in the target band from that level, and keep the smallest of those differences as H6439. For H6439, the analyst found -0.93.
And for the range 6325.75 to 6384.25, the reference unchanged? -1.30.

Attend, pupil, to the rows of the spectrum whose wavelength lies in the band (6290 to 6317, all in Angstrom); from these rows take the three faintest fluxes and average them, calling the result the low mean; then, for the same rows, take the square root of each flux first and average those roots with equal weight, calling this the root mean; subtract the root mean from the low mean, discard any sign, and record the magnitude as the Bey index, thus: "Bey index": 10.0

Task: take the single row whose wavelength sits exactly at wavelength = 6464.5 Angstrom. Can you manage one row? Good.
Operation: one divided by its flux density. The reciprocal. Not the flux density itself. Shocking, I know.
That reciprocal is 0.0833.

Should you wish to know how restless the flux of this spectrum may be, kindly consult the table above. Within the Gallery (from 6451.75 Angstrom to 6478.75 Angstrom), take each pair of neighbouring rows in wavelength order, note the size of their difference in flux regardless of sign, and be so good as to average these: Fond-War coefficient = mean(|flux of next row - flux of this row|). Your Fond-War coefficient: 1.19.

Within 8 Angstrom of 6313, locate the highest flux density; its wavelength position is 6310.0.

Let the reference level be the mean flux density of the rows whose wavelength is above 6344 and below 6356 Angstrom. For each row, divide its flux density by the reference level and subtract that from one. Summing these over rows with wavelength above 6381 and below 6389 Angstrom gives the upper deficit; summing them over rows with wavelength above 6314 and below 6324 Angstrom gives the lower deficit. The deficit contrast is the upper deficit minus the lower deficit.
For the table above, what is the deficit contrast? -0.33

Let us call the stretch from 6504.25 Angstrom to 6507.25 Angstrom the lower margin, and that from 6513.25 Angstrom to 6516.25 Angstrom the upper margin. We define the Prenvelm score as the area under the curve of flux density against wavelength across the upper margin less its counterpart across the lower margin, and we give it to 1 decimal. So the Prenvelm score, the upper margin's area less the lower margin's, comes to 3.0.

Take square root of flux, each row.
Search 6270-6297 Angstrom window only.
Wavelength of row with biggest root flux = 6278.5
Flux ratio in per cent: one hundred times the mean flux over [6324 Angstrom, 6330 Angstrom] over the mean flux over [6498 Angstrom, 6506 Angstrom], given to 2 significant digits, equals 99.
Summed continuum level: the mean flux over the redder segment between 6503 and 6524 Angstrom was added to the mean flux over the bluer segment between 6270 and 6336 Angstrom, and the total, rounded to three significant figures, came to 33.2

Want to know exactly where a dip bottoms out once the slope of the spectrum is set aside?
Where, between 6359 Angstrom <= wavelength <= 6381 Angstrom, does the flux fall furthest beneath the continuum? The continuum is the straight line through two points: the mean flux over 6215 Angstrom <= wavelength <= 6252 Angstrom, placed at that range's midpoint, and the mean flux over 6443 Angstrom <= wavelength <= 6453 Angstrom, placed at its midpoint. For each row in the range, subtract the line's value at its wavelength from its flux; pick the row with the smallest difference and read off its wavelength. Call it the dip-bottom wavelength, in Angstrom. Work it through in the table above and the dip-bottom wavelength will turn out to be 6364.0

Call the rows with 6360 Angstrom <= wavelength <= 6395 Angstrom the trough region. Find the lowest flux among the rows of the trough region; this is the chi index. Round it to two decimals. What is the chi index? 15.01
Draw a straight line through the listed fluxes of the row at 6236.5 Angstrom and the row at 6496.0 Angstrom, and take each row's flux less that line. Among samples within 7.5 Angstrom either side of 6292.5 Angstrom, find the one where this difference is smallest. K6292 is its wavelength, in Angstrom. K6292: 6299.5 Angstrom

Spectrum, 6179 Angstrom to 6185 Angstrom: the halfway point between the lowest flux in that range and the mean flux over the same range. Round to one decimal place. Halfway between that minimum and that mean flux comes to 17.1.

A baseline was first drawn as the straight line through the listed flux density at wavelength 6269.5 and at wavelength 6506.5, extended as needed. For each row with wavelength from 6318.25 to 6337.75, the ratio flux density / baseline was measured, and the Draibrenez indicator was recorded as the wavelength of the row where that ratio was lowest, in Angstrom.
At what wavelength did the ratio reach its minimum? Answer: 6328.0 Angstrom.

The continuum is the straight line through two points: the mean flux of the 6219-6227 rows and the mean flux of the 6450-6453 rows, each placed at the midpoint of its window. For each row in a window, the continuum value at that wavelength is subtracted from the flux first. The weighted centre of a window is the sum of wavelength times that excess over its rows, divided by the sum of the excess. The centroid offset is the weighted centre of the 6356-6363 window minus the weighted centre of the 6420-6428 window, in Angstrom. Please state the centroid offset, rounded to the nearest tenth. -64.8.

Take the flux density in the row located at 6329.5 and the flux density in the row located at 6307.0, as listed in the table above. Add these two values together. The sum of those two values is 32.8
